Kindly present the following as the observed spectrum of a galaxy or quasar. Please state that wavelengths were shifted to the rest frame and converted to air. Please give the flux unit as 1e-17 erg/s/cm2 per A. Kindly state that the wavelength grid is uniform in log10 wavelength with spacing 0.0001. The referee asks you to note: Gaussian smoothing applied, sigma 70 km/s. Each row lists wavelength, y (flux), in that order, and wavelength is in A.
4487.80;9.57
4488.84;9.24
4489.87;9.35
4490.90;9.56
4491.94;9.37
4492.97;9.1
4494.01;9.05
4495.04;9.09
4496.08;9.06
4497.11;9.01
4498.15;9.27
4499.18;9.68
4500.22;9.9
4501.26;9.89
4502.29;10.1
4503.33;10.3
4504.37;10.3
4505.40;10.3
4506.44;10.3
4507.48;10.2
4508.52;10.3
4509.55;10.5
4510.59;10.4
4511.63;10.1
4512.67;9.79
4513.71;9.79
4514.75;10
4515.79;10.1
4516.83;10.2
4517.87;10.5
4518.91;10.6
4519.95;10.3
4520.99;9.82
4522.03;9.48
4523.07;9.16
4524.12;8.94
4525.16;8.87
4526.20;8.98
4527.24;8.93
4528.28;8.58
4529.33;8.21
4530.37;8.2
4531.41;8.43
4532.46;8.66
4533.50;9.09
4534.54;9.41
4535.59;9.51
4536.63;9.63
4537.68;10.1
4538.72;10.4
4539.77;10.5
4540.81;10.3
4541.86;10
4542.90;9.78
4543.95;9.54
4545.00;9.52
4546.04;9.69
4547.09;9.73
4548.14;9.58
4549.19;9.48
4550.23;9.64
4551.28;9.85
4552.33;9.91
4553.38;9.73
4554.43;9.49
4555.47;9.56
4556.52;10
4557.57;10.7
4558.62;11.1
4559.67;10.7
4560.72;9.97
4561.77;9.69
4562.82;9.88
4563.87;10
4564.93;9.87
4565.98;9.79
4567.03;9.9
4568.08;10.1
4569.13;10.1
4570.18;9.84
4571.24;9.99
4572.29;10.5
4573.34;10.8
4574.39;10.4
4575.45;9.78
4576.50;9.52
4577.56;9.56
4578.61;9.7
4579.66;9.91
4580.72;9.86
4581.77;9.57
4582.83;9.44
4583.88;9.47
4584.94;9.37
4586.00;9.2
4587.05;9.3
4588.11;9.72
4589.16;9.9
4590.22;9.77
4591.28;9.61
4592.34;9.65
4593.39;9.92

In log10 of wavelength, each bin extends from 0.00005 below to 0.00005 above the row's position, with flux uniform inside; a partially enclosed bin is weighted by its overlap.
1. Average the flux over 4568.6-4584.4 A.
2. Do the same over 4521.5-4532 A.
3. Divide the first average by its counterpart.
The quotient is 1.13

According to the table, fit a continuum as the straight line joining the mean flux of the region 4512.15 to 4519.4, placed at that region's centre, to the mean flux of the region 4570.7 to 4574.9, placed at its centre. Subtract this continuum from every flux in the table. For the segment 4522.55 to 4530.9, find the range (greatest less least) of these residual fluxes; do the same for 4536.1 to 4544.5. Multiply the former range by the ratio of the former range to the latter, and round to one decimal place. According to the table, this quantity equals 1.0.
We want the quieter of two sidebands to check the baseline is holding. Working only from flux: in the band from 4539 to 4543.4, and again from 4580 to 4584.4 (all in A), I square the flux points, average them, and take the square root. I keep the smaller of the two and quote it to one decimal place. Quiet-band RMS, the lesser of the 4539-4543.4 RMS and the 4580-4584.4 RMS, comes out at 9.6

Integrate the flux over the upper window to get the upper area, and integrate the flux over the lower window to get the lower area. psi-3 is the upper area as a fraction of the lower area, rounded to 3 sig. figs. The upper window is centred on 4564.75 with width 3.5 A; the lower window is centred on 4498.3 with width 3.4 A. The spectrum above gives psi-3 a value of 1.08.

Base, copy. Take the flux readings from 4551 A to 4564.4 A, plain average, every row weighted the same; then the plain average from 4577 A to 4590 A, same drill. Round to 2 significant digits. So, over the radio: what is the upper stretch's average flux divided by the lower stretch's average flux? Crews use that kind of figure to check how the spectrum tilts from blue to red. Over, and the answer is 0.95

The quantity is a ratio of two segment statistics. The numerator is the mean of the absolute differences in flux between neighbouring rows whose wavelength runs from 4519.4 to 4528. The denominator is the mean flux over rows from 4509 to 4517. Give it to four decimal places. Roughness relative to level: 0.0225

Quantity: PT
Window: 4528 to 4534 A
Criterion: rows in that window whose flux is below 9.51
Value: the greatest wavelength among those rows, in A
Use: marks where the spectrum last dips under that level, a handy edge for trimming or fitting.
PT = 4533.50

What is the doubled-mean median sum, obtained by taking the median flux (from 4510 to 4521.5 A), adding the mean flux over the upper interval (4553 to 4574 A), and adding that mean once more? 30.3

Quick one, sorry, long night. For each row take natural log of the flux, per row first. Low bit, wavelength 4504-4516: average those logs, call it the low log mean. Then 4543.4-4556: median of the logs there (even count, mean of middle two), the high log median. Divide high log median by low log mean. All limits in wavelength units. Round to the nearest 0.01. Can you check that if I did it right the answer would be 0.98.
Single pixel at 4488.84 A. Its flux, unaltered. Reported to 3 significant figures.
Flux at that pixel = 9.24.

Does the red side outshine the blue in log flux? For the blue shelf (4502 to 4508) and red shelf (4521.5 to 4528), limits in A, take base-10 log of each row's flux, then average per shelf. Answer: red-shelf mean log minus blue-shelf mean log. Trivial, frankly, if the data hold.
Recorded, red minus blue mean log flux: -0.054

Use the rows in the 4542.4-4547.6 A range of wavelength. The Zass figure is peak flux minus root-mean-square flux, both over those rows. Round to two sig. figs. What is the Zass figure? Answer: 0.13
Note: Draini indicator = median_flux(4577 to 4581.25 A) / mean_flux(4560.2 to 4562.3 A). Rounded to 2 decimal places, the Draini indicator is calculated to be 0.99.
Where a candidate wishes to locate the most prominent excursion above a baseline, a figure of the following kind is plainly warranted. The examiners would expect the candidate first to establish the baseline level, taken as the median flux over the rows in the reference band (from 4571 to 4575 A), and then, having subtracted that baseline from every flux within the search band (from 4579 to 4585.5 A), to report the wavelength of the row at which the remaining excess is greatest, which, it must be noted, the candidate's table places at 4579.66 A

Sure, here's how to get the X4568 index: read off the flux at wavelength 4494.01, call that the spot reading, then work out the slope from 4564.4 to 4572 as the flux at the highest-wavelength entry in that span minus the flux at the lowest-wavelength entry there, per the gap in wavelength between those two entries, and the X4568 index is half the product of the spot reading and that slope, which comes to 0.09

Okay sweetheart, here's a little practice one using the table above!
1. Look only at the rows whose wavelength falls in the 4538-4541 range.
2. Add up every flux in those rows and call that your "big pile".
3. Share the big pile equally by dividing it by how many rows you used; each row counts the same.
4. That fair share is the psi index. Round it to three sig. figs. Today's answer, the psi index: 10.4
